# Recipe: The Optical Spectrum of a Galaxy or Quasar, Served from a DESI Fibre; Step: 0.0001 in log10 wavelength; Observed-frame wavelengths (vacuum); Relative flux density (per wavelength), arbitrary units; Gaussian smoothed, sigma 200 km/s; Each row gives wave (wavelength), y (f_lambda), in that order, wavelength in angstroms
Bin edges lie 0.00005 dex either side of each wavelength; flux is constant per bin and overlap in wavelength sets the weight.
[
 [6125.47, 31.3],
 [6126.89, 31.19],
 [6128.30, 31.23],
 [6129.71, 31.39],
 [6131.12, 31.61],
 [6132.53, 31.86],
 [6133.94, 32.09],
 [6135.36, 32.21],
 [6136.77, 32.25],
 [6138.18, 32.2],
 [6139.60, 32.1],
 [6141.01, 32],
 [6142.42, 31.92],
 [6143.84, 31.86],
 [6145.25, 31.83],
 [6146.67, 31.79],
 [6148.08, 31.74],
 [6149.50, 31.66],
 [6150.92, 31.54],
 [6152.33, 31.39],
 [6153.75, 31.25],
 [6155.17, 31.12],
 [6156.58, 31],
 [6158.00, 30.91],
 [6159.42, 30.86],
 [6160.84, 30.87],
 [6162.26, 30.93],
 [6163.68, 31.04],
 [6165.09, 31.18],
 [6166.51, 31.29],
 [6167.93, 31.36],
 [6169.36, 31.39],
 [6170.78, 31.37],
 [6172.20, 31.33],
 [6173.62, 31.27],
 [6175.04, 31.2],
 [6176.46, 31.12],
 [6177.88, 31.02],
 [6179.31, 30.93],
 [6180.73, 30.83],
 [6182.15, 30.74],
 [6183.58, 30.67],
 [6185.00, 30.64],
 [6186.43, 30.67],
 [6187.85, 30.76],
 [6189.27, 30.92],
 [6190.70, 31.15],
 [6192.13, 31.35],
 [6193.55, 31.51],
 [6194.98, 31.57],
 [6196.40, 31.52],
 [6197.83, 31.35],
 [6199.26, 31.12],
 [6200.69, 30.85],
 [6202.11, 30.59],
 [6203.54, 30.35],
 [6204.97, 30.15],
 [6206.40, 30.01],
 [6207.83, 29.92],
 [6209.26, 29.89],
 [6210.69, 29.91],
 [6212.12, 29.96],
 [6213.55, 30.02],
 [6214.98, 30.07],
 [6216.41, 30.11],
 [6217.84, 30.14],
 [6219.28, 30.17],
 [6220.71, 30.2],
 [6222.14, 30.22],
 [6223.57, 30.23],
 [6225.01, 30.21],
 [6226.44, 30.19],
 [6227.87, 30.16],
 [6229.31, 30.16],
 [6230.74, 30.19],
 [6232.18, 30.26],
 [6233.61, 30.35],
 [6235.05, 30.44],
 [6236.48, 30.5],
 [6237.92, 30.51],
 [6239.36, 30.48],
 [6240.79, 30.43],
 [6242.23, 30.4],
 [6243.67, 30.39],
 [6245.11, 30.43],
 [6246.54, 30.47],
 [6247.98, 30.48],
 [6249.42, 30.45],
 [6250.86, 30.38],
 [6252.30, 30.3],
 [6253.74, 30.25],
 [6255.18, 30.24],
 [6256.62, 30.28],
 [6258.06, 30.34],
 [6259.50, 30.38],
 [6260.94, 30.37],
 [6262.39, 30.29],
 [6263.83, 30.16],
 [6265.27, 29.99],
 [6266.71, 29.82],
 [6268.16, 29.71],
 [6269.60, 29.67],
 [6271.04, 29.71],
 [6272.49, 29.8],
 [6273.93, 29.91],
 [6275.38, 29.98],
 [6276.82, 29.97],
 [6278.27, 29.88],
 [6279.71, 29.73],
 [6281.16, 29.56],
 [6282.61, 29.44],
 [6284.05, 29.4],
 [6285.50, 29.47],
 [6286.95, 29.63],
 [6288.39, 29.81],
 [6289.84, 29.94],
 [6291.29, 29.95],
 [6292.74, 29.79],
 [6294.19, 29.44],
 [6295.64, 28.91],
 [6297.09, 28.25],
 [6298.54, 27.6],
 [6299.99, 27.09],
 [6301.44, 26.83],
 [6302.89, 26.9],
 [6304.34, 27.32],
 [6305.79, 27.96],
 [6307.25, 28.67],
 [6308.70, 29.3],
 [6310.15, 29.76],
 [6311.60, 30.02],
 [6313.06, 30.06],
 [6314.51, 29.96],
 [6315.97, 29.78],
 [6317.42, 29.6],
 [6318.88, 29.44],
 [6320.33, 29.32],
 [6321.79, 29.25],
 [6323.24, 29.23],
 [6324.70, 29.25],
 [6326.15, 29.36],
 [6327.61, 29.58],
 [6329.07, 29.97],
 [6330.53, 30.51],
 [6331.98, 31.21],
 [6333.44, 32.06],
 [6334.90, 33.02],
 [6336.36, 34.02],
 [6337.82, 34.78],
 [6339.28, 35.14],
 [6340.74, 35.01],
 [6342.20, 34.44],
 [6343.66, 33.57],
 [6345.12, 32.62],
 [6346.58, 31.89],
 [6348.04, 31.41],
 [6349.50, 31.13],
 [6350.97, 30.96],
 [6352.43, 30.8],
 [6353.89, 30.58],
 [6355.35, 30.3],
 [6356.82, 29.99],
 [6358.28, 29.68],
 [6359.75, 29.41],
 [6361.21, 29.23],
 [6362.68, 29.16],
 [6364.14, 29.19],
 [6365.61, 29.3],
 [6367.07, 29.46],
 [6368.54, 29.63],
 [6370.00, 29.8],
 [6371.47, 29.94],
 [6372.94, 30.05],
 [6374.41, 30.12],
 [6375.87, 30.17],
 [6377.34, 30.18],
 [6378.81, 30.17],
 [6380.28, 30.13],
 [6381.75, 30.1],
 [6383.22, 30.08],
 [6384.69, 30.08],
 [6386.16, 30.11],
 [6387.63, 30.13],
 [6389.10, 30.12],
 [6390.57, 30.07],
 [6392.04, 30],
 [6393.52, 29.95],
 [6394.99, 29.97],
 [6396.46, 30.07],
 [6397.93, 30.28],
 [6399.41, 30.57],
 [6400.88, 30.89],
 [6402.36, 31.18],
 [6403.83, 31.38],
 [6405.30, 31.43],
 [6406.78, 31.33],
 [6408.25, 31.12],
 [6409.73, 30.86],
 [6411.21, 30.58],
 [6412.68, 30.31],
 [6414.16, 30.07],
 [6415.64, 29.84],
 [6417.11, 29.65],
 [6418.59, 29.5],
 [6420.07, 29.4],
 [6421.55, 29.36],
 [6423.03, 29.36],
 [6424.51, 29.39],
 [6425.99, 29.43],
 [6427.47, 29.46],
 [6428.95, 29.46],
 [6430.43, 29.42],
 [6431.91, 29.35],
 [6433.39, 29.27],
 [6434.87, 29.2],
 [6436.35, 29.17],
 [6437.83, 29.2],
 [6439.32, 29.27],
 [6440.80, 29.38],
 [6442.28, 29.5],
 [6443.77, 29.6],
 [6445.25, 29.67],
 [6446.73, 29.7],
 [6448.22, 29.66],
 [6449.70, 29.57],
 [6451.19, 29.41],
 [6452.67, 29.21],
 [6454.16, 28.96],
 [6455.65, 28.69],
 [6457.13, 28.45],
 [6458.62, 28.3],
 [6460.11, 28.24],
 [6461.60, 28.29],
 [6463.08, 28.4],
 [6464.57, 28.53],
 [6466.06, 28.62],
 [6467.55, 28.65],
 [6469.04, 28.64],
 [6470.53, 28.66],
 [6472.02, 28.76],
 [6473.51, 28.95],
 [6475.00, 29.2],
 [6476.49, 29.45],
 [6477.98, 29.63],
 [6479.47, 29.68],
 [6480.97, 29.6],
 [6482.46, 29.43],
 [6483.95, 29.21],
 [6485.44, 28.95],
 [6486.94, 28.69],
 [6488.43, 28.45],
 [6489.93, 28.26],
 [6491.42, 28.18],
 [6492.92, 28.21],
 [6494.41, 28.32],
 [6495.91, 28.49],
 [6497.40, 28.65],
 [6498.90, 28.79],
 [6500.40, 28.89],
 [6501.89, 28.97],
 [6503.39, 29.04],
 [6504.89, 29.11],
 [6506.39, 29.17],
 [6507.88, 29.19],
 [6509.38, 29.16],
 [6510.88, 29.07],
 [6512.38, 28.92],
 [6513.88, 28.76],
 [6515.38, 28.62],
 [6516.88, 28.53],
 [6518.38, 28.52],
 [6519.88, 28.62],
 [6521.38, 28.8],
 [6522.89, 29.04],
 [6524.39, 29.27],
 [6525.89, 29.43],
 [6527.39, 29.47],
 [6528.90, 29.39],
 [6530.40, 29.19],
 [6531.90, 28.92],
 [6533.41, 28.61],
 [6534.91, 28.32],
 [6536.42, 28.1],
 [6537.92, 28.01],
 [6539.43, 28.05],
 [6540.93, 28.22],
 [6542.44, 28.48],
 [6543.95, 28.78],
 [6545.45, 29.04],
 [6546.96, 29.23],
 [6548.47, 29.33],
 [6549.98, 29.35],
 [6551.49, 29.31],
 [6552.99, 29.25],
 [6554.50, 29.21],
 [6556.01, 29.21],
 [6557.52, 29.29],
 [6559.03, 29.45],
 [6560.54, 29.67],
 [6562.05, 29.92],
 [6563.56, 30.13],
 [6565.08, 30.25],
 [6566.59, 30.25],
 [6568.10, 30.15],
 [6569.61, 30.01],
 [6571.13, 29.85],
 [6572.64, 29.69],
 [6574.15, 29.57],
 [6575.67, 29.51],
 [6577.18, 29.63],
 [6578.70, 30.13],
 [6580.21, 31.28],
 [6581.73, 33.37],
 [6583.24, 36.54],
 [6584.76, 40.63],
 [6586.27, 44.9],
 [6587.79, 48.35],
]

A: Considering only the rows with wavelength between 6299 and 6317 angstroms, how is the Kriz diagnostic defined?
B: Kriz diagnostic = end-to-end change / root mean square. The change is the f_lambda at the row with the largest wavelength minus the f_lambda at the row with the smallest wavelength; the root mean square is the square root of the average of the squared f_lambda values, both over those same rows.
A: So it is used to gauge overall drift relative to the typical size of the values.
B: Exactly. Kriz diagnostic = 0.094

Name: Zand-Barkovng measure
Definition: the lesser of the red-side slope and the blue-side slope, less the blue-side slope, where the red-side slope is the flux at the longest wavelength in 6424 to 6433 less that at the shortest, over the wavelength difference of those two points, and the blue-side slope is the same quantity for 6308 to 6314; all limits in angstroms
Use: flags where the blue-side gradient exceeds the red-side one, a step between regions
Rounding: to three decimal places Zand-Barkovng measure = -0.180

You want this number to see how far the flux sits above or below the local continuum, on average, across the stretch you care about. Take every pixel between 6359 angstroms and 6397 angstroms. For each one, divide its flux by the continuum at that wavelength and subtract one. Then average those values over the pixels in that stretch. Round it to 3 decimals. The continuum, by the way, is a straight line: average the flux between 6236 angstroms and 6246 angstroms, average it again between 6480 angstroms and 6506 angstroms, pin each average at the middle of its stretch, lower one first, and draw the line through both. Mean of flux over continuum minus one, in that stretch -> 0.011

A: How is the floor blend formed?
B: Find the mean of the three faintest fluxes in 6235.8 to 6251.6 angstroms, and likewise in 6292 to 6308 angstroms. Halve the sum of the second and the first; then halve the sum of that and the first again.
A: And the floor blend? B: 29.5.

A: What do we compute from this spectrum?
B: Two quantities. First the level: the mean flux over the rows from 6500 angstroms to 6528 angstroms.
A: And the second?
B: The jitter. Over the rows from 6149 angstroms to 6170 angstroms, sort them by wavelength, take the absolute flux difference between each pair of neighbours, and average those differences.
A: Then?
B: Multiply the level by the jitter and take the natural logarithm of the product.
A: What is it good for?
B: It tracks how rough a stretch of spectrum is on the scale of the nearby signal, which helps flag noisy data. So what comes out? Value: 1.0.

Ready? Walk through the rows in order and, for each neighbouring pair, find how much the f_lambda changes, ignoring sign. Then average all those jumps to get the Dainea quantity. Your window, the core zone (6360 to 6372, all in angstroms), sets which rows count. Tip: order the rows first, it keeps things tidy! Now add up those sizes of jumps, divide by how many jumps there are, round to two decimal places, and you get 0.12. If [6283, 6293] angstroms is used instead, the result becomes 0.12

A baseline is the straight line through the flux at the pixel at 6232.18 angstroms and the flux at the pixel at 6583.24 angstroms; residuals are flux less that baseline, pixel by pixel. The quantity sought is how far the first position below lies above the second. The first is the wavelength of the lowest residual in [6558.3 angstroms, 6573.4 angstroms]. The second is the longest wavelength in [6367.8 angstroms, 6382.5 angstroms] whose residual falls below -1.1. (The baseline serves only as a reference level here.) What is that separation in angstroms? 190.9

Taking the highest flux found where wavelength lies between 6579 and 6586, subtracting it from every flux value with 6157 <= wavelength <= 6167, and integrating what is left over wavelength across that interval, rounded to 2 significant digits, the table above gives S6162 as -96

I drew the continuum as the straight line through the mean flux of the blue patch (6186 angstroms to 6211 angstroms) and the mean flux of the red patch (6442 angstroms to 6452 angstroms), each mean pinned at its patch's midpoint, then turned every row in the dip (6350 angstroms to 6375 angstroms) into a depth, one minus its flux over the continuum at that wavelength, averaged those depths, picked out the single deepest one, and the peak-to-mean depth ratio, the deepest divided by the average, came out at 6.6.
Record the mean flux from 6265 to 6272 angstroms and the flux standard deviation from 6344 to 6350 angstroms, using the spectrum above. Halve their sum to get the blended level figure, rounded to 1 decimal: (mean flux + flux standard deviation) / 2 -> 15.2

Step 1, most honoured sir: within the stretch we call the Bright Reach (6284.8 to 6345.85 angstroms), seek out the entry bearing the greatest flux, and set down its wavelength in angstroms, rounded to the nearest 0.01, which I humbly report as 6339.28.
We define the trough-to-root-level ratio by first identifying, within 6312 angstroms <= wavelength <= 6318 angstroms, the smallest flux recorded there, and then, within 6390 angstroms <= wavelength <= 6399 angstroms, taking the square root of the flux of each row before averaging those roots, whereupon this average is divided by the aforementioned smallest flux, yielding 0.185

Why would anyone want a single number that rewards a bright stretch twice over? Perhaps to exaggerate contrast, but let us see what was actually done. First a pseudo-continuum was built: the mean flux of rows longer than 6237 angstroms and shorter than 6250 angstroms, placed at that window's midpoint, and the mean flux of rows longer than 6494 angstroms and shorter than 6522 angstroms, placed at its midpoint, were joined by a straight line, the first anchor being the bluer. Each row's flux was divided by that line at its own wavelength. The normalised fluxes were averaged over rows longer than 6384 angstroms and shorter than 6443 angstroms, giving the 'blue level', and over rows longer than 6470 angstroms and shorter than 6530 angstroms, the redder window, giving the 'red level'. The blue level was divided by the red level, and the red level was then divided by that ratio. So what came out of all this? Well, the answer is 0.99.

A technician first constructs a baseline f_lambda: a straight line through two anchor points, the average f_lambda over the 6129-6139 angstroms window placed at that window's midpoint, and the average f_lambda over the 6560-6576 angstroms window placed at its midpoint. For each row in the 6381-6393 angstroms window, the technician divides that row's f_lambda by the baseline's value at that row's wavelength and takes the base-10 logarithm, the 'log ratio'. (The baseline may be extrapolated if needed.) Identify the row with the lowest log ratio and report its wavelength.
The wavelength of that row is 6392.04 angstroms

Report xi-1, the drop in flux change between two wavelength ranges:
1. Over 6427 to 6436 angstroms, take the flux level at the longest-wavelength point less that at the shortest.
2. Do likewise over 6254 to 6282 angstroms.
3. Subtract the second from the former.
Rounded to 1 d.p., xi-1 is 0.4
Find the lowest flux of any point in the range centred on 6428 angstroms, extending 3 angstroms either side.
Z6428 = 29.42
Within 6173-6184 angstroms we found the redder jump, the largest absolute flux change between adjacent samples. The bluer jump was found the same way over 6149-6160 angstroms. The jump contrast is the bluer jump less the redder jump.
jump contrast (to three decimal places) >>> 0.050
